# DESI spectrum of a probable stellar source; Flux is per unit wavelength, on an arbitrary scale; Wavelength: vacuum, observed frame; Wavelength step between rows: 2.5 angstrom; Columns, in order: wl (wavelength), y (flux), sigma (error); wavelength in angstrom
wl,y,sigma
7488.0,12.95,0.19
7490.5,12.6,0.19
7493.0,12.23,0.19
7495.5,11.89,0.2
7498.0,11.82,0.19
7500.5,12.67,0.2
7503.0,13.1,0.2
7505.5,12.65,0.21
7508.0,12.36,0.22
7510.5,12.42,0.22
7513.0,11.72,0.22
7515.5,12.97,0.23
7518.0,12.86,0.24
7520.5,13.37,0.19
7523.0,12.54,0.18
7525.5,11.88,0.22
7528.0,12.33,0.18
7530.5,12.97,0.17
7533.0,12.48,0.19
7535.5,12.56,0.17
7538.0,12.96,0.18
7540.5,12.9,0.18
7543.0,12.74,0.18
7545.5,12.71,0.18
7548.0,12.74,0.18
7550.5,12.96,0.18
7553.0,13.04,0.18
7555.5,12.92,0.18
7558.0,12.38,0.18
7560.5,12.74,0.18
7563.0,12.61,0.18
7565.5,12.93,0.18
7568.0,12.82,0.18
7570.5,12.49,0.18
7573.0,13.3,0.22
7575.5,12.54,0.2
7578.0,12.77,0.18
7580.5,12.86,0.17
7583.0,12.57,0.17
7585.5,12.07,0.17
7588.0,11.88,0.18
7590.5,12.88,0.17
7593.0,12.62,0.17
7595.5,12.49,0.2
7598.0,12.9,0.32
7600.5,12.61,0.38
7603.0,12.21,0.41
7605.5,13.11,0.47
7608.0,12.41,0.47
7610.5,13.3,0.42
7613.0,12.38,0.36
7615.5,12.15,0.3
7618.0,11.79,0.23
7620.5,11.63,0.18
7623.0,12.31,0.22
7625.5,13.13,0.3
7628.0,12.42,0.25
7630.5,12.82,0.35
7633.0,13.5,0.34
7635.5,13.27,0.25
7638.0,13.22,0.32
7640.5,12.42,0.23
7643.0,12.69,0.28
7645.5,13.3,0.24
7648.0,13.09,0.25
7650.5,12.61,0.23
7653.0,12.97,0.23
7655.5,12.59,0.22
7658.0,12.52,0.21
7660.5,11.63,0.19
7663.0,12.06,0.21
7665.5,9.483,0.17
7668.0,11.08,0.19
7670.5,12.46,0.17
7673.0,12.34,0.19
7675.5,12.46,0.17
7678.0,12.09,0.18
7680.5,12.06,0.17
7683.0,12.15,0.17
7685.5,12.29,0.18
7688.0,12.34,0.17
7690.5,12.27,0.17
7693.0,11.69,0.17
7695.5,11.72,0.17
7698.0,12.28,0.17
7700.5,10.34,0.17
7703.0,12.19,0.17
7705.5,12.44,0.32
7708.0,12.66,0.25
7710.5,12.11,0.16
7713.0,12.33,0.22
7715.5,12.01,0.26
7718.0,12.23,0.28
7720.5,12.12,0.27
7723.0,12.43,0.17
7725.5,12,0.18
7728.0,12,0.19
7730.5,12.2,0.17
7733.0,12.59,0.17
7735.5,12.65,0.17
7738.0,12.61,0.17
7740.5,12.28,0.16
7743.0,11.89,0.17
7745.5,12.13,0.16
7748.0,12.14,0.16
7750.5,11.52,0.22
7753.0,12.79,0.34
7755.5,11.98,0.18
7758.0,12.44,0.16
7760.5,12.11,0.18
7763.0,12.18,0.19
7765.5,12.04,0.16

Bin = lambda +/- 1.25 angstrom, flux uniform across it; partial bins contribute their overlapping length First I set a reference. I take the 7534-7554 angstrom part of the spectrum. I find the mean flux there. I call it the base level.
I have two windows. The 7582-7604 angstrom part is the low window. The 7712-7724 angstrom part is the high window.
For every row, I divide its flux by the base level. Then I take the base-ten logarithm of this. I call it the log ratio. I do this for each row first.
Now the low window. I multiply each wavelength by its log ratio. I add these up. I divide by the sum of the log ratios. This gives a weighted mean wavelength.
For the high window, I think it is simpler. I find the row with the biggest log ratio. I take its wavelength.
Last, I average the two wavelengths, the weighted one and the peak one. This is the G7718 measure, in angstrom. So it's 7657.3 angstrom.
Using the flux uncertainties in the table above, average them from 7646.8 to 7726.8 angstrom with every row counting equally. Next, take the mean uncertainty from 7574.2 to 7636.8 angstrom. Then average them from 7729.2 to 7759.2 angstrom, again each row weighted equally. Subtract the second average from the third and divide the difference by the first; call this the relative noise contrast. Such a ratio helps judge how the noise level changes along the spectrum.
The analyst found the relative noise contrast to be -0.4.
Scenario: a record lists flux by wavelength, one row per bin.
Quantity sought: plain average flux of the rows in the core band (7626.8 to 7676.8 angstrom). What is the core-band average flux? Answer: 12.4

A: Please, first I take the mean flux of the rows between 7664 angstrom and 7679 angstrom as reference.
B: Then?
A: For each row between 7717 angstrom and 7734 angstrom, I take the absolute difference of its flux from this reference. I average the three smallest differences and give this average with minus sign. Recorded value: -0.39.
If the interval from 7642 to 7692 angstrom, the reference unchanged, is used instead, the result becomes -0.28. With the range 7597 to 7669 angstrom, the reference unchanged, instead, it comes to -0.06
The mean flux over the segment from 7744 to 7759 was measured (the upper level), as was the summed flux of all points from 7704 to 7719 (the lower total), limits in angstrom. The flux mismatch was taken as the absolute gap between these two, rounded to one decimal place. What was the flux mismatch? 61.6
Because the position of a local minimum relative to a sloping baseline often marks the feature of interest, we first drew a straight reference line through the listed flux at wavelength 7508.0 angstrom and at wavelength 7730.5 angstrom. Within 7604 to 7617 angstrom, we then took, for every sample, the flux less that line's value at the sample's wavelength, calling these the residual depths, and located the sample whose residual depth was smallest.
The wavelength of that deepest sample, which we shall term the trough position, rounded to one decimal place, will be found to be 7615.5 angstrom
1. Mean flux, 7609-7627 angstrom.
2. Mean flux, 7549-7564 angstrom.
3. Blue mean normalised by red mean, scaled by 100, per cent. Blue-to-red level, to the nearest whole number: 103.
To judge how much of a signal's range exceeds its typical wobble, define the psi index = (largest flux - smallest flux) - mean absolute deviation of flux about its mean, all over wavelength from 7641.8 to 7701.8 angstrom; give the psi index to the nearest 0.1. 3.3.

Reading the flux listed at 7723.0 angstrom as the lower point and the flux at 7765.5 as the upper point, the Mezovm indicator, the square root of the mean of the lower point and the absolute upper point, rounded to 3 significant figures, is 3.50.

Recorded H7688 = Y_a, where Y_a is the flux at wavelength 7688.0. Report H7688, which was 12.34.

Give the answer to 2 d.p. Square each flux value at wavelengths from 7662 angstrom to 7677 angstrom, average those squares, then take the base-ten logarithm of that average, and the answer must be 2.14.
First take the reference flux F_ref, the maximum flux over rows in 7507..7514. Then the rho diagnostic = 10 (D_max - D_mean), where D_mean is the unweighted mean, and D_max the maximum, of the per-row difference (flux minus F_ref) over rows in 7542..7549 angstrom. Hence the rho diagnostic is 0.1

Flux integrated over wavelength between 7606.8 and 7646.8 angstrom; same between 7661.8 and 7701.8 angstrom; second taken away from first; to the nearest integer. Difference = 34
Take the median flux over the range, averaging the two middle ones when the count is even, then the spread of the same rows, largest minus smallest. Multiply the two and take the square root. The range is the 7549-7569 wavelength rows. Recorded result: 2.9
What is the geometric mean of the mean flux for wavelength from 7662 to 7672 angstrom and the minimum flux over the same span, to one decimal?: 10.3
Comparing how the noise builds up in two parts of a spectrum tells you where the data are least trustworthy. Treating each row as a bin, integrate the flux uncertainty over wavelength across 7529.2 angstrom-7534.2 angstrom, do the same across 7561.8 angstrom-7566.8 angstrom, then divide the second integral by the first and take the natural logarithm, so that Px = 0.0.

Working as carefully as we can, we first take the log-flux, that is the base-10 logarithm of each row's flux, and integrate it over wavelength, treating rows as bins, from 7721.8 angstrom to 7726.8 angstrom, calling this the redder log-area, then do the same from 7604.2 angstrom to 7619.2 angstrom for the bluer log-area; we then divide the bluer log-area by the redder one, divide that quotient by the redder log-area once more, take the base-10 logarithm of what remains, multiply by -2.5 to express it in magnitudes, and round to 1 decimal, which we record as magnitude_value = 0.6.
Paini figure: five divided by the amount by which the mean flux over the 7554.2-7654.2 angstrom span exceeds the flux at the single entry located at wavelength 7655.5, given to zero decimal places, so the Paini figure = 57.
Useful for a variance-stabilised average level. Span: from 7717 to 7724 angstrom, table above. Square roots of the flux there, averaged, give 3.50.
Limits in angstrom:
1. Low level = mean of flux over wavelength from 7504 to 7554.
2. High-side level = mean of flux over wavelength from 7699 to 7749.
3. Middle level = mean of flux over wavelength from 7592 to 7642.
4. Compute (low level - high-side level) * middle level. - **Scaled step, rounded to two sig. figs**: 6.2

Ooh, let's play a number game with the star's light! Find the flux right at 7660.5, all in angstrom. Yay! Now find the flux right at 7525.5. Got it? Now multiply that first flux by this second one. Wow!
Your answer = 138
